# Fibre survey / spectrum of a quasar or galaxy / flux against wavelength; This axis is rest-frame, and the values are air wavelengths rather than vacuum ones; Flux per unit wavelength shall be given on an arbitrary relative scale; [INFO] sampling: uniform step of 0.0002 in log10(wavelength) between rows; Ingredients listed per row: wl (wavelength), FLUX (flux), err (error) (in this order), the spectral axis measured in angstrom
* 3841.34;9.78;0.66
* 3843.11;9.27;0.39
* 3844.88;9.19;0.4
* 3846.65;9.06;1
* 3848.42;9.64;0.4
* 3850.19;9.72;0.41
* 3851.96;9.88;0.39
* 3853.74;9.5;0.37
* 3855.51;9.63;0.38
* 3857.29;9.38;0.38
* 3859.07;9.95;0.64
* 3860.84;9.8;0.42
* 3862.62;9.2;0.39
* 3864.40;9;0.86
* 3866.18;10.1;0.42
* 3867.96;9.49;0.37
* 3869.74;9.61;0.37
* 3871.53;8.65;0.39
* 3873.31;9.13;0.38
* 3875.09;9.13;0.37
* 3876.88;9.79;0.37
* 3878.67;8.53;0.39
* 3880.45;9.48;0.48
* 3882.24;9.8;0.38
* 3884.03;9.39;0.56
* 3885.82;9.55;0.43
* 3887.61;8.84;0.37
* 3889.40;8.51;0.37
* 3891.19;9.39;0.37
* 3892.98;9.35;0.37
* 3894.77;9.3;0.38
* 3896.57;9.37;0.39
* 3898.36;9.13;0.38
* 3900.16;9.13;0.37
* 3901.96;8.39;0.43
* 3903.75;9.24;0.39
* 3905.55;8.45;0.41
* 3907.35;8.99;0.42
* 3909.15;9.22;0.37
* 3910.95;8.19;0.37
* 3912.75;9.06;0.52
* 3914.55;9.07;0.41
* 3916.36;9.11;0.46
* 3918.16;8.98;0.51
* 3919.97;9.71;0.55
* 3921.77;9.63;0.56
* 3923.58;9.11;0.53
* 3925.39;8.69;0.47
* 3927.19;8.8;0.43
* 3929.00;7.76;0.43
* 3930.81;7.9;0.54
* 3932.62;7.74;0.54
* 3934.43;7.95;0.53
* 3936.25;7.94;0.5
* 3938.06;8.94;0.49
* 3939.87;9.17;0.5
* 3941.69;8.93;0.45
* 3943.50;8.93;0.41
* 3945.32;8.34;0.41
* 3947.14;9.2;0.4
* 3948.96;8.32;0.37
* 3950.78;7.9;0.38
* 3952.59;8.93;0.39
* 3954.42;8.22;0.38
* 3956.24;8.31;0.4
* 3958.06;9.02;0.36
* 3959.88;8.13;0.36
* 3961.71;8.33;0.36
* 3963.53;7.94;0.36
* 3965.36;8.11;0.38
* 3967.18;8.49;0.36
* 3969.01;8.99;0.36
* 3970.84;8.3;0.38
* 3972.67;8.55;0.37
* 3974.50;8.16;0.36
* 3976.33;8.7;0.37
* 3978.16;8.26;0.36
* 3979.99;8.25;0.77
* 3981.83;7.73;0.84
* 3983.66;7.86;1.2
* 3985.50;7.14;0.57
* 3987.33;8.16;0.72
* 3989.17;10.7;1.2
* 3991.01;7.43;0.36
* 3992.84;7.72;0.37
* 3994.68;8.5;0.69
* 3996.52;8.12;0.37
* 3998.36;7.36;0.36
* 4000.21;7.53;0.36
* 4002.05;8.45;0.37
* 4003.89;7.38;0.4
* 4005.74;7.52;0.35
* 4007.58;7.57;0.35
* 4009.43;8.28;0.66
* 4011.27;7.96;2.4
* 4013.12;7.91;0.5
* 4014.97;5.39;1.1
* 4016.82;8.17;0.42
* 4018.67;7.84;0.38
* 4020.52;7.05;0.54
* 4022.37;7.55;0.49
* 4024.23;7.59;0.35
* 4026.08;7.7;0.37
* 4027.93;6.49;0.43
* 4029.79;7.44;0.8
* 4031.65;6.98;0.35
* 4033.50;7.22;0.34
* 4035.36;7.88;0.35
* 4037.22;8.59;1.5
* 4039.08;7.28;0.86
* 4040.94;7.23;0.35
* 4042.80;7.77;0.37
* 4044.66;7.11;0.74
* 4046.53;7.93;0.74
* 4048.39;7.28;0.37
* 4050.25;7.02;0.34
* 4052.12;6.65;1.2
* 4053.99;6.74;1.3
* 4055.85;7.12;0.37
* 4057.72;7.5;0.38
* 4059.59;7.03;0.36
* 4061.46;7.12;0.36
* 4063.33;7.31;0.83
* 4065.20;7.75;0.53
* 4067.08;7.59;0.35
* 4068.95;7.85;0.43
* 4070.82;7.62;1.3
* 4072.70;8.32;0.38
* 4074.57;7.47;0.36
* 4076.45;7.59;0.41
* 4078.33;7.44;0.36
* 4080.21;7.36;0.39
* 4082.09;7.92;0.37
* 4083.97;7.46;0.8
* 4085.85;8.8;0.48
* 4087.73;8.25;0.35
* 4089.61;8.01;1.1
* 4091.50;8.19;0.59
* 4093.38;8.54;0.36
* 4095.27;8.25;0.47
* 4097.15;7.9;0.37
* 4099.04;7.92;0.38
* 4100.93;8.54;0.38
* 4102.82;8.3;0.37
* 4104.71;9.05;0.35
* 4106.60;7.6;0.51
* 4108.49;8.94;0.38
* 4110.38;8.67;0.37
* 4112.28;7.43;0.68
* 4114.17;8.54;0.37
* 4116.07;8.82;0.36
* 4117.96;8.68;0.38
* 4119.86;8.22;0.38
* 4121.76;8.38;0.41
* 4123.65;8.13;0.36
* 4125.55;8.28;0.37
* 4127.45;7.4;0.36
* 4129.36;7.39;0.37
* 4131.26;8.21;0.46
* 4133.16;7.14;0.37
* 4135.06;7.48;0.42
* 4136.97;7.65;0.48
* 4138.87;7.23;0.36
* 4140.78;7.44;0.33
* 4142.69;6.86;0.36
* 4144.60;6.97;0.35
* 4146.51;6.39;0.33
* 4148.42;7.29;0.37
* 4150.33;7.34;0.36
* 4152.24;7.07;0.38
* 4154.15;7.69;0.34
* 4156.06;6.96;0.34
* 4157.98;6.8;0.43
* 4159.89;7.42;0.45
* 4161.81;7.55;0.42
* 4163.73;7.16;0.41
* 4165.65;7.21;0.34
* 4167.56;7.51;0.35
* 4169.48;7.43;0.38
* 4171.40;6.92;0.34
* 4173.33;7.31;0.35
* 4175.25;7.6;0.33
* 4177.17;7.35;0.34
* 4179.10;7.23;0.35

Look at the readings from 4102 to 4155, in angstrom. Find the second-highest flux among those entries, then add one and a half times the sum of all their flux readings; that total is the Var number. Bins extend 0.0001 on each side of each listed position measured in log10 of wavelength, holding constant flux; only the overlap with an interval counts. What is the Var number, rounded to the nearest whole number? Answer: 337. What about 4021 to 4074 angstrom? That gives 320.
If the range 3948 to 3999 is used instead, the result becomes 356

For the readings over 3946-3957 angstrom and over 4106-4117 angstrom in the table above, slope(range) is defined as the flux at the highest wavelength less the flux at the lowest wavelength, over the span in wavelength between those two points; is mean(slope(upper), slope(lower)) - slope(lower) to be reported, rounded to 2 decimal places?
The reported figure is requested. 0.11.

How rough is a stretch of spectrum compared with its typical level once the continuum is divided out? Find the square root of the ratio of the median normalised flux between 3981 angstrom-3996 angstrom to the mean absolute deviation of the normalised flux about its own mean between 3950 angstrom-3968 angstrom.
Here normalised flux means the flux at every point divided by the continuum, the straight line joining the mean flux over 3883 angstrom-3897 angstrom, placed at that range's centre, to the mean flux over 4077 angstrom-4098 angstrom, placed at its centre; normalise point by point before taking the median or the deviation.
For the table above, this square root 5.3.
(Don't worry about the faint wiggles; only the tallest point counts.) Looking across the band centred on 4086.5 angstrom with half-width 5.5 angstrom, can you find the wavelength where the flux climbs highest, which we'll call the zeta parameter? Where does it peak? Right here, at 4085.85 angstrom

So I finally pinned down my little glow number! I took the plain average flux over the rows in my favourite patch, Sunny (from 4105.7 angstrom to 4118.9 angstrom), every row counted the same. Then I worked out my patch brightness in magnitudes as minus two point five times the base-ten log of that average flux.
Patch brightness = -2.31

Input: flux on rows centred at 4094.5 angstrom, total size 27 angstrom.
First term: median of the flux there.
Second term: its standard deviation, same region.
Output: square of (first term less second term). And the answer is 61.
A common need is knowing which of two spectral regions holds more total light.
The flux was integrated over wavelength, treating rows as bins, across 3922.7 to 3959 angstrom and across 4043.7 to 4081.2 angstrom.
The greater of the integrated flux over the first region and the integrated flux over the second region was 309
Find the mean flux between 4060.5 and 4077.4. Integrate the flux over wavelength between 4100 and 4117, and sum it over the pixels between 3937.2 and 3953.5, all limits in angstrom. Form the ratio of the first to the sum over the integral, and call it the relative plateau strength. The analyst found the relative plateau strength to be 13.9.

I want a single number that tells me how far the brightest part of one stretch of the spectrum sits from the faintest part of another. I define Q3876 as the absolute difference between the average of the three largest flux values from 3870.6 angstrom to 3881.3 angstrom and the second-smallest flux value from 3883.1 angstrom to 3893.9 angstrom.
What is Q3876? 0.6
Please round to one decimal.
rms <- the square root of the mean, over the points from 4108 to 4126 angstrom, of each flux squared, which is 8.4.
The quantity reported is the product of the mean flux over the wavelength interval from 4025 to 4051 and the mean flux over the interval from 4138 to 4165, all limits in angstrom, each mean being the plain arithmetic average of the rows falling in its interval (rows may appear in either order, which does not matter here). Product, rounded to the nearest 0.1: 53.1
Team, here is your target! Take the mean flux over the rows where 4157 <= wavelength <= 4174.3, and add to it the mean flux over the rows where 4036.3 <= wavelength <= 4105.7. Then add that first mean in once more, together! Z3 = 22.2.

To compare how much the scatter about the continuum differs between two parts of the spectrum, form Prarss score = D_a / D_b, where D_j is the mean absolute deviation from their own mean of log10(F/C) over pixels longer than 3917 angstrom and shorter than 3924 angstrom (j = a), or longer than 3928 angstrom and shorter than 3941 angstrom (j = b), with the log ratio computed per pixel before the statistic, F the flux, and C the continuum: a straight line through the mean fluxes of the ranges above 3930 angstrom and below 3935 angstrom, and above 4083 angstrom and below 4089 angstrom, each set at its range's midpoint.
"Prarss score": 0.6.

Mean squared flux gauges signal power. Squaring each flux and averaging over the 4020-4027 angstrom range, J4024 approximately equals 56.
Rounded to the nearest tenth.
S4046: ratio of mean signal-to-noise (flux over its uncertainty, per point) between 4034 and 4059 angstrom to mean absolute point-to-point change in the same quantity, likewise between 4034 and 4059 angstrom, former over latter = 2.1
